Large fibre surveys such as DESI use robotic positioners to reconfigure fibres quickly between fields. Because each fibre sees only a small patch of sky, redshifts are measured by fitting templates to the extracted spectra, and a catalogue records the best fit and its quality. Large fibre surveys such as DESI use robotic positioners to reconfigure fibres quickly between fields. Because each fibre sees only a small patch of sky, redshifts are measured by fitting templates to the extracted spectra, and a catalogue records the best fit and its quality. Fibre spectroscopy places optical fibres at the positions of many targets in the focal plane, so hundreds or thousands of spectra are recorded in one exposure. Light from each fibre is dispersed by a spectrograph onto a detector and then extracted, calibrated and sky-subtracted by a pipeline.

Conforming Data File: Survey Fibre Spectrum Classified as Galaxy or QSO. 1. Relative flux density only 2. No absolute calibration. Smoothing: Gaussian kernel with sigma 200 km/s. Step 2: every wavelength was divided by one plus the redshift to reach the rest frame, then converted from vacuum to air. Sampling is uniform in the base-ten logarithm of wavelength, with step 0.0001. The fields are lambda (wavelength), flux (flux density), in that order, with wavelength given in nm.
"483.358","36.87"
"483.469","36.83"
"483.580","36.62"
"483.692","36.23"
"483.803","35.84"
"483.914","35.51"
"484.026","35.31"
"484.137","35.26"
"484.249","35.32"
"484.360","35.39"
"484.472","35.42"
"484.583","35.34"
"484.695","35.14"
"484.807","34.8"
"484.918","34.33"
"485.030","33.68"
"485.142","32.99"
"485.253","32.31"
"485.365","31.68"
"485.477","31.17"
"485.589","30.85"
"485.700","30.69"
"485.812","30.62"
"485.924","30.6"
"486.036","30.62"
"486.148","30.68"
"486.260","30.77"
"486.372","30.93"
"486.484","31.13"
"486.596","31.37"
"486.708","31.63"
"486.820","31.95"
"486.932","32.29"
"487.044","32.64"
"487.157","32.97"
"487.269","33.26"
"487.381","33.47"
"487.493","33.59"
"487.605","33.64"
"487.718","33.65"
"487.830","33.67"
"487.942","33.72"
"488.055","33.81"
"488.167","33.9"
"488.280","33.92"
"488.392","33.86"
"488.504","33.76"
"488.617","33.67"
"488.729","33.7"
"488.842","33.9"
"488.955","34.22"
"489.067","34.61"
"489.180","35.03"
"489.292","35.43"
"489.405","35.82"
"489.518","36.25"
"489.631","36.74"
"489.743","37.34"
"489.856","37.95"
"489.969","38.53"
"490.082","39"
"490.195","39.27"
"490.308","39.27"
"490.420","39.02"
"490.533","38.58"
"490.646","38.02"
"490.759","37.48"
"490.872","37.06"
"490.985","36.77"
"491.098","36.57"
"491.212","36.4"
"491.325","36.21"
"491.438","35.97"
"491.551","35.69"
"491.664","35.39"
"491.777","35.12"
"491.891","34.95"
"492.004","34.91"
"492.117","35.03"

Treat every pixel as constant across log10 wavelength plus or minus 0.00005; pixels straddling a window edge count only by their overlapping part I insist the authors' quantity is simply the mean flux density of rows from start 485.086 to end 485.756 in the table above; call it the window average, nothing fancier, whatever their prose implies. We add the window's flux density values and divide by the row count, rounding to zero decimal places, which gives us 32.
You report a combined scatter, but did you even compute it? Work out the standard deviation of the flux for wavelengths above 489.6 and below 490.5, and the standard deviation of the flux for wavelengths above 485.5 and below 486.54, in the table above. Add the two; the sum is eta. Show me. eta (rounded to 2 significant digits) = 1.1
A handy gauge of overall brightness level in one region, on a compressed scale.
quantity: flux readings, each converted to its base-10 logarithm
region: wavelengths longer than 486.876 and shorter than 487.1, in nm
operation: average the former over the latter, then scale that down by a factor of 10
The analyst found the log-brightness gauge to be 0.151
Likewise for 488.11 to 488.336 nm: 0.153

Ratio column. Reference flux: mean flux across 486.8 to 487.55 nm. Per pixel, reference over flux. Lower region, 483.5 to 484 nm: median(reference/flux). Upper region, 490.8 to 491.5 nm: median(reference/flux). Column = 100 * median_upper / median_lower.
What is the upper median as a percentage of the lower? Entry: 99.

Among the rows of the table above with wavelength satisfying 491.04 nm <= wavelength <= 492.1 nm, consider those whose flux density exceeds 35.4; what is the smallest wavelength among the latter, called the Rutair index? 491.098 nm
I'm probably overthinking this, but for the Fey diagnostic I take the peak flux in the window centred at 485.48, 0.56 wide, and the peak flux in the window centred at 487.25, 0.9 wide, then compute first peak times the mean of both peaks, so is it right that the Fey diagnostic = 1065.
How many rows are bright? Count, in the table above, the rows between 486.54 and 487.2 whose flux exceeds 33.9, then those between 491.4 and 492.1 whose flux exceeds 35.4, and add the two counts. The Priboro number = 2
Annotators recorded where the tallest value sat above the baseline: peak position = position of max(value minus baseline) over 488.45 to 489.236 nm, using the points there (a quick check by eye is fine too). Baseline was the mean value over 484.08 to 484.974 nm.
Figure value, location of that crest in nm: 489.180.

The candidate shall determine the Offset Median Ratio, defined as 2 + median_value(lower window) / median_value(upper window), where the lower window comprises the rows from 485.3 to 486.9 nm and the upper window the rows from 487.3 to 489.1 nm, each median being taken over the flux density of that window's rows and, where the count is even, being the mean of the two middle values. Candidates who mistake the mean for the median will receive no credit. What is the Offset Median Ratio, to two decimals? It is 2.92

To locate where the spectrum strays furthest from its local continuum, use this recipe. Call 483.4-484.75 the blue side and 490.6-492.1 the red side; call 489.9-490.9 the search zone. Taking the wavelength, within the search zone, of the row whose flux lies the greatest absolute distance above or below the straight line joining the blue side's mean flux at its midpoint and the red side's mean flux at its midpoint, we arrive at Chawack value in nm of 490.195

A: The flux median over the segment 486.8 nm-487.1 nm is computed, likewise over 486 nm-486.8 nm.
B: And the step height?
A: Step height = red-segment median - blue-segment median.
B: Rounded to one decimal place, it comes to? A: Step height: 1.4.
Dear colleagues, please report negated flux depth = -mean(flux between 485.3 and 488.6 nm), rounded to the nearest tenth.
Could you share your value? -32.3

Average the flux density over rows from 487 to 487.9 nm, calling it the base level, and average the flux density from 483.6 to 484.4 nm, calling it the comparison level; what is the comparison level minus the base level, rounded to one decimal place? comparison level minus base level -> 2.2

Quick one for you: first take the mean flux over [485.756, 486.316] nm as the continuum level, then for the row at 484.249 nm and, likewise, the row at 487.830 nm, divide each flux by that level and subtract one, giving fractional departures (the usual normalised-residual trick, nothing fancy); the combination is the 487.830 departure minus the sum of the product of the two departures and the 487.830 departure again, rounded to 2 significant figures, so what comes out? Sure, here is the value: -0.015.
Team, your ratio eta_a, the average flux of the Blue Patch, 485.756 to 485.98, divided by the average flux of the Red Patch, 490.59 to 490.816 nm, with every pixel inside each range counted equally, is 0.81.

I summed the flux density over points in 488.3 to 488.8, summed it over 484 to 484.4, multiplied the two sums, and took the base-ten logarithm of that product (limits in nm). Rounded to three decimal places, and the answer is 4.280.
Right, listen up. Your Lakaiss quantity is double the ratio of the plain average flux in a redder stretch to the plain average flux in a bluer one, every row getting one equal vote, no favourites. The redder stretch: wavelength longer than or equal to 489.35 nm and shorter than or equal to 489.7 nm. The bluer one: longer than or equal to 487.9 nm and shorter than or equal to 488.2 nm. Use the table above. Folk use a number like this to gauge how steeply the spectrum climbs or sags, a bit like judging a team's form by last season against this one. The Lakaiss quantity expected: 2.15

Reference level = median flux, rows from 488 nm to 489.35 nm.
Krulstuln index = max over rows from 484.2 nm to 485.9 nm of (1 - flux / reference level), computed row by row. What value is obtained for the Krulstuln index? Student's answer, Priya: 0.10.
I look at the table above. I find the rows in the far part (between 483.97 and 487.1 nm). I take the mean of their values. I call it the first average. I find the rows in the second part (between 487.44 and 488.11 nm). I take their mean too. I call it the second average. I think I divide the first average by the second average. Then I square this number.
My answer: 0.94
